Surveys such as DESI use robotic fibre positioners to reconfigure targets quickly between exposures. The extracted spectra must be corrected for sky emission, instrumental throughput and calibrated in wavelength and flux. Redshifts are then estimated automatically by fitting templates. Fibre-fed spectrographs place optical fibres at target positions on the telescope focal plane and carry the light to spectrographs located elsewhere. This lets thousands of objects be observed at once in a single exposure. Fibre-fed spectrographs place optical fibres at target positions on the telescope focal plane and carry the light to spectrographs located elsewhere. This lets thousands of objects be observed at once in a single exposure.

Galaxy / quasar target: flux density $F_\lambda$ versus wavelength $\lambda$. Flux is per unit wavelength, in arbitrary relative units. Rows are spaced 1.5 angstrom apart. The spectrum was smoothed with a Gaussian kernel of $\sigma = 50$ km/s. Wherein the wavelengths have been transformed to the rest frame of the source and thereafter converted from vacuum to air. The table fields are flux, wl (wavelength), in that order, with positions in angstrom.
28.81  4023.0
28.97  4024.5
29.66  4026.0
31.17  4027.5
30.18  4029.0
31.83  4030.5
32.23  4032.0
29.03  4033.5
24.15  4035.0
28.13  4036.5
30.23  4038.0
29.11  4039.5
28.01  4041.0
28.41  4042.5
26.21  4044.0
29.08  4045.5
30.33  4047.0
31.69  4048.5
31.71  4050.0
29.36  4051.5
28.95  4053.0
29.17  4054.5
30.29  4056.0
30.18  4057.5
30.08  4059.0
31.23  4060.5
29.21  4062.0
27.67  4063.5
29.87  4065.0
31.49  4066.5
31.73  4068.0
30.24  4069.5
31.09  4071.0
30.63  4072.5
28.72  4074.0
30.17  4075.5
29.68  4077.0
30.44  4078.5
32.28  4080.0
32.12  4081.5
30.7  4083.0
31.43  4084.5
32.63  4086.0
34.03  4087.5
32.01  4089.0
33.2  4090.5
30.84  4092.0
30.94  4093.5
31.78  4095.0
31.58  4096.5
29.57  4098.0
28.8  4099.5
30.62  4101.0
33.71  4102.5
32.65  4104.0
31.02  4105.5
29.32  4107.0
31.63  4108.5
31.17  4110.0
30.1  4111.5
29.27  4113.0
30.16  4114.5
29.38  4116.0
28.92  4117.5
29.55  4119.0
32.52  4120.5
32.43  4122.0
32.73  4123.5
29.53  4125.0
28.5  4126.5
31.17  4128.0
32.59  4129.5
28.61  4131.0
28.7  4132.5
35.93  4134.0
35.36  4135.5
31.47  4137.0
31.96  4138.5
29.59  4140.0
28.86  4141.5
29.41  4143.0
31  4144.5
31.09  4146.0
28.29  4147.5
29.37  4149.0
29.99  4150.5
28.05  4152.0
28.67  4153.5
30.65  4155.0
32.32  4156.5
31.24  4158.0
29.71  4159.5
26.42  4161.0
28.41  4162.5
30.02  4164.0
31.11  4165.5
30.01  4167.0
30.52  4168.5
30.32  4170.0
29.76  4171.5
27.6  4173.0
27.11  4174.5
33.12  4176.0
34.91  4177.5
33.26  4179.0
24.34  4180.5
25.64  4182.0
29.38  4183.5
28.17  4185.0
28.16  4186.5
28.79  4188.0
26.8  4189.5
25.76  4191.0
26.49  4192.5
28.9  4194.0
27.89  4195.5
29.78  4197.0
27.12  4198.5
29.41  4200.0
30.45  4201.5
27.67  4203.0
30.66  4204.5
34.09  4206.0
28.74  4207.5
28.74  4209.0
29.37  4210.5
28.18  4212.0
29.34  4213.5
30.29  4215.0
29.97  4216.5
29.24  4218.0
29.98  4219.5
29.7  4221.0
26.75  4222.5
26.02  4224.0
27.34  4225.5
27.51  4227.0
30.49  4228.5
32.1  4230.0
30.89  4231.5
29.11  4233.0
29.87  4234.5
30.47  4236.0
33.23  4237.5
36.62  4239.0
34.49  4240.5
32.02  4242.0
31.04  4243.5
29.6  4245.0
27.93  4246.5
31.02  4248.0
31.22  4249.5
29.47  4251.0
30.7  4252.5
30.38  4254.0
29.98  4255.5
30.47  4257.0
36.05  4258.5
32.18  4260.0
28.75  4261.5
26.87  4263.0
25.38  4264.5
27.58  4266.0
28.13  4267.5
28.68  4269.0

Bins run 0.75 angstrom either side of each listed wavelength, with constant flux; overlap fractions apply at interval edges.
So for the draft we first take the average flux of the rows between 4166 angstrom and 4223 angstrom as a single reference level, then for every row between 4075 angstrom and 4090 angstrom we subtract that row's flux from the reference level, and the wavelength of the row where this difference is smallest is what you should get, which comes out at 4087.5 angstrom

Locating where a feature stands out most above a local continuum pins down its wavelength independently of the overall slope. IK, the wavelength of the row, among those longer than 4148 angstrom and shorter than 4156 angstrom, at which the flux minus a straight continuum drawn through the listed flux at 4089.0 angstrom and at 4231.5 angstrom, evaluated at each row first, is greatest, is 4155.0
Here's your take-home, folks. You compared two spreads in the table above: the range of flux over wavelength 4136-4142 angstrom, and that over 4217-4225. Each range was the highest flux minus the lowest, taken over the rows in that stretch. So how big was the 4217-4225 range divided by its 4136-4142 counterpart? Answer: 1.3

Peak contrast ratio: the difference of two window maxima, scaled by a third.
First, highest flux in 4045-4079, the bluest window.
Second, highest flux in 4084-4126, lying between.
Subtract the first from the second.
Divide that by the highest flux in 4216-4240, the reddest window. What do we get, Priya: 0.06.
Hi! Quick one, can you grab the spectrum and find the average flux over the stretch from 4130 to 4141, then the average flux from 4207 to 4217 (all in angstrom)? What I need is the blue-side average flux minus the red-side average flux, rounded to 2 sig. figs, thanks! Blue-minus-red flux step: 2.4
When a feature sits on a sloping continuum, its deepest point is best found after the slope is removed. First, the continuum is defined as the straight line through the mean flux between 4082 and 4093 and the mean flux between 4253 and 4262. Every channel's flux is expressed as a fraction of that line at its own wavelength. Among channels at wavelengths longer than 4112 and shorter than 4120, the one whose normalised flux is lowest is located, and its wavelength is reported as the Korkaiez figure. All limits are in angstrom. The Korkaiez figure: 4117.5 angstrom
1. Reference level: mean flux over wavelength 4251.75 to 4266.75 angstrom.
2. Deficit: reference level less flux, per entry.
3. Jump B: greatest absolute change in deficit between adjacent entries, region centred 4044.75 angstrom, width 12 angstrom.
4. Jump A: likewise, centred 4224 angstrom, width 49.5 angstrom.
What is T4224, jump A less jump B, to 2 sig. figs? 2.5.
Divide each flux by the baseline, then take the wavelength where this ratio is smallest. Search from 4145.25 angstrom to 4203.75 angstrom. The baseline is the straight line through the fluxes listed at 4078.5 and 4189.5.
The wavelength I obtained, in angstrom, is 4180.5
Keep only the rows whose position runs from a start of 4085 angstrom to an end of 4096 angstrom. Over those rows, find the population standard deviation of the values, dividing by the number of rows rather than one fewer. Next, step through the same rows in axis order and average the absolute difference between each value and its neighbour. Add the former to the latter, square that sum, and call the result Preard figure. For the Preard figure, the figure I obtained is 5.8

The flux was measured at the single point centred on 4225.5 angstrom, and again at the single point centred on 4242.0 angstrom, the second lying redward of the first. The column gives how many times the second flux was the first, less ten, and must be -8.83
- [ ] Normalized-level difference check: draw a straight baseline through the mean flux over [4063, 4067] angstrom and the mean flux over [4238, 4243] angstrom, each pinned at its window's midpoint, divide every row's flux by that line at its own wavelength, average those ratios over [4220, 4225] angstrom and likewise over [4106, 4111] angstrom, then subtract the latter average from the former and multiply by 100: -18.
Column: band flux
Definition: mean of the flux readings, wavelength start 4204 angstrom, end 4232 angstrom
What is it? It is 29.4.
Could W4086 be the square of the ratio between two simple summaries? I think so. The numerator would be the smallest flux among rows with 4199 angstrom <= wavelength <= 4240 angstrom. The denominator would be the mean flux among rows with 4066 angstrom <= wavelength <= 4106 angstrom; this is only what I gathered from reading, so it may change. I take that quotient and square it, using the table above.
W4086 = 0.69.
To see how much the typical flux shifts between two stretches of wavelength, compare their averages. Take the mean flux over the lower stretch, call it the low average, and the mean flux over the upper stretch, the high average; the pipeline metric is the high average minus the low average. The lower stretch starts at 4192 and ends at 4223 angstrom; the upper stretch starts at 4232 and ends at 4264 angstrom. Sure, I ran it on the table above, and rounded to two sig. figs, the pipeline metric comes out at 1.8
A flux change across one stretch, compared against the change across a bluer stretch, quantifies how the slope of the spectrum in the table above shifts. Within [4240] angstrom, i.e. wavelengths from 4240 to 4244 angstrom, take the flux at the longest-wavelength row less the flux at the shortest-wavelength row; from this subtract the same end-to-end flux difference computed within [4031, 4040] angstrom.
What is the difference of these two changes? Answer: -0.3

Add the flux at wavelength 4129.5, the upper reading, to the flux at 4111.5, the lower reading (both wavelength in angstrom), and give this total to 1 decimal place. 62.7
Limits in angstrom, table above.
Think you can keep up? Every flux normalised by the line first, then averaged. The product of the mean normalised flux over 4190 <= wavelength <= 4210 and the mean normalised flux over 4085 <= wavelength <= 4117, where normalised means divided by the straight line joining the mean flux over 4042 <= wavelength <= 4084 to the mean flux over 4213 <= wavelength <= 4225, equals 1.04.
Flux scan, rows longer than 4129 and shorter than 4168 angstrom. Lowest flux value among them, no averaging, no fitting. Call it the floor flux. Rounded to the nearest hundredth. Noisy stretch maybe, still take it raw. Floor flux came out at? 26.42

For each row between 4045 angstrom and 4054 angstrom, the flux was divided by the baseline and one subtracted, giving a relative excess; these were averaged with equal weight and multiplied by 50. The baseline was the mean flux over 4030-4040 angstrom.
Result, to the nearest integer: 2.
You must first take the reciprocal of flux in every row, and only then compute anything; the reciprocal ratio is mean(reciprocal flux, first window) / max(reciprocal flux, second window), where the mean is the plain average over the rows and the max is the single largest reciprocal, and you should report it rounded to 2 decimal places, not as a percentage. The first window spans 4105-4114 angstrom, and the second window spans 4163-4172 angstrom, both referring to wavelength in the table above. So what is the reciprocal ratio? 0.98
